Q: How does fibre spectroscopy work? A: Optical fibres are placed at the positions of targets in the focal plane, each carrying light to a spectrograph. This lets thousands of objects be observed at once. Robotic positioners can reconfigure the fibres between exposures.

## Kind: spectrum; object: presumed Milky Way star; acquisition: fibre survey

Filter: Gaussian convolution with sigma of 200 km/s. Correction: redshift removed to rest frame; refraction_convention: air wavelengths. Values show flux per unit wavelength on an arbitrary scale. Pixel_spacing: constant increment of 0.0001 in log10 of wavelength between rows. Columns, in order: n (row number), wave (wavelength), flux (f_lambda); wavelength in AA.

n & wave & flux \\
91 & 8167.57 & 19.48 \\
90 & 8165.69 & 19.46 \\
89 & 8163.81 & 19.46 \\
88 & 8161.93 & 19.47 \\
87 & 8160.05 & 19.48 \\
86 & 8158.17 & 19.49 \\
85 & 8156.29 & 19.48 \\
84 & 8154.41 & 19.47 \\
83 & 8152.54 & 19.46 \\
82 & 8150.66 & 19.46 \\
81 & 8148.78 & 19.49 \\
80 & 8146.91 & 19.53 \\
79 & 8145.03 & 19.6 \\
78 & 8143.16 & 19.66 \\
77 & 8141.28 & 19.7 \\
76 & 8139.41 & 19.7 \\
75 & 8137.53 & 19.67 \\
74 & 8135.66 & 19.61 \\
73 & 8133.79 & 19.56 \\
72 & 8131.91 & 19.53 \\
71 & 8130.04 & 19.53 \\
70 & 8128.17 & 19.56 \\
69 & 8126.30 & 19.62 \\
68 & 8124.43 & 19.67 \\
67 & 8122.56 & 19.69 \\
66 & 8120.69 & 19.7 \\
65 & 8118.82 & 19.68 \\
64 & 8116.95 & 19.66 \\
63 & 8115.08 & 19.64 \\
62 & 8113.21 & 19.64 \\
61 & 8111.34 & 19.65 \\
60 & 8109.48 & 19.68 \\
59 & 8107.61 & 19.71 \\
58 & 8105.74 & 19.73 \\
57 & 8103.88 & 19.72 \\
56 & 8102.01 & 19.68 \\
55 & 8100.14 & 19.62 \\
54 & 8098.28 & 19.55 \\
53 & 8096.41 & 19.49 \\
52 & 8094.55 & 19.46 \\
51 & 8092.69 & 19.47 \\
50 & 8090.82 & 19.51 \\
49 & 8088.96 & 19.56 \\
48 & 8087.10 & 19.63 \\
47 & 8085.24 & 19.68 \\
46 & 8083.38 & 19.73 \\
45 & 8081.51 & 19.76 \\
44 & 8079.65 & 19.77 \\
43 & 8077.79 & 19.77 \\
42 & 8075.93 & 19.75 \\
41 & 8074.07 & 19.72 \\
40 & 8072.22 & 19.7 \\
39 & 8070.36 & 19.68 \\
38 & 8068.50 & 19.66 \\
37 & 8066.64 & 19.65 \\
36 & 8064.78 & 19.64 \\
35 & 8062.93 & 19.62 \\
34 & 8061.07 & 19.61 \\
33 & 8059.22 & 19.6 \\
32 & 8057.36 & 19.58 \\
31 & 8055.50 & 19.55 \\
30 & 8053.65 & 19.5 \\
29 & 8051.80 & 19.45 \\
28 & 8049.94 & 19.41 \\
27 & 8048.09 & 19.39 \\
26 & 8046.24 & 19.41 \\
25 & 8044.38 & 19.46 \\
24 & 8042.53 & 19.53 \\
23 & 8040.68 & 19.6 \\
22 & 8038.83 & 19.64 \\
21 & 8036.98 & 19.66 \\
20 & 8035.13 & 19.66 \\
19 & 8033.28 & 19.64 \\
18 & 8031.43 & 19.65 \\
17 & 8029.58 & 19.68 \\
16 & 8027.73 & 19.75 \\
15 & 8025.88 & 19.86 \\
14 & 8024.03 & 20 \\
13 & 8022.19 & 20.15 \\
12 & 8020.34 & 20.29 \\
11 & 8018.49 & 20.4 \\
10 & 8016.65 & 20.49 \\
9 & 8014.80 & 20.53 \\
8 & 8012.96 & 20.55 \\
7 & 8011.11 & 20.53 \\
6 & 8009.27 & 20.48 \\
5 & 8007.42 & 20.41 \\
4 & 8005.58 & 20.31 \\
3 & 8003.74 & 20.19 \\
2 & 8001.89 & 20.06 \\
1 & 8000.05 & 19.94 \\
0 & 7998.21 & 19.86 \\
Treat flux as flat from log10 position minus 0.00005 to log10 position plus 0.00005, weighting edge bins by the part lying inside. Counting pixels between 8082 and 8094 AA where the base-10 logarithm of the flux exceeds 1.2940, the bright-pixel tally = 2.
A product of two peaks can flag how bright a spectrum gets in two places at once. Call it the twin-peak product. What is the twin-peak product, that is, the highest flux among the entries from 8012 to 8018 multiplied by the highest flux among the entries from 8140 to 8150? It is 405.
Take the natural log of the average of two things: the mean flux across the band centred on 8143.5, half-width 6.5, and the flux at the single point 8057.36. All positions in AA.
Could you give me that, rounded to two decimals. 2.98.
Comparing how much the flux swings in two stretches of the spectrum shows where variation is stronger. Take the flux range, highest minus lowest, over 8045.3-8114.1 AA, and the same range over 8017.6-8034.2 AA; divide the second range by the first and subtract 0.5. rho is 1.5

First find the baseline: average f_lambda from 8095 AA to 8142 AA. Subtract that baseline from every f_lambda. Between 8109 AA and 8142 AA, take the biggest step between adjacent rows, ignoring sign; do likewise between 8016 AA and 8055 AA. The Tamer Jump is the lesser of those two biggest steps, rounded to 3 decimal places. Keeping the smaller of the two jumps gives 0.060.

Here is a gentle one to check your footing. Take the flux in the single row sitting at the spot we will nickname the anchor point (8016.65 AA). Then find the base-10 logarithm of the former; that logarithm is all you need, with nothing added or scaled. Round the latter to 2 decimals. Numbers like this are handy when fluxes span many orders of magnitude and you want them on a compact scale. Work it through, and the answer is 1.31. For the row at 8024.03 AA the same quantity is 1.30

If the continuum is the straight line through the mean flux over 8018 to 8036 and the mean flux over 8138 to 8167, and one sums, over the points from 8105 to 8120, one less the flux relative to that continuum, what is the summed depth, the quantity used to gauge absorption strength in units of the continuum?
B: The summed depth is -0.01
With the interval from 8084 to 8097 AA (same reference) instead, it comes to 0.06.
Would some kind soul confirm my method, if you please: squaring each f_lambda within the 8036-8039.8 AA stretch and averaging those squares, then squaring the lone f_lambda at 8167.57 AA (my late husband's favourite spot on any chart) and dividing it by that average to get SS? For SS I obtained 0.98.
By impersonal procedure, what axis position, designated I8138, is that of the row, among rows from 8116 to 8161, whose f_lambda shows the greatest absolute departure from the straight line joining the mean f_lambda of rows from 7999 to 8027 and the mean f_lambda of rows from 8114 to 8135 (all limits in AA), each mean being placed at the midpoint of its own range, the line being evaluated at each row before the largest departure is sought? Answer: 8141.28 AA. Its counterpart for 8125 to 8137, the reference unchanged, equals 8130.04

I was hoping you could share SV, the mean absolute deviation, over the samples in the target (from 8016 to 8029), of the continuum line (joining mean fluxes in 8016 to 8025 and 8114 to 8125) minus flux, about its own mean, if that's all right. 0.21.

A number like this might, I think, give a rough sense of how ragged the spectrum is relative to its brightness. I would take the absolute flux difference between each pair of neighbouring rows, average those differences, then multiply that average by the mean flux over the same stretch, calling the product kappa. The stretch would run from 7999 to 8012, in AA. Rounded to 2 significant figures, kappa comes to 2.0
